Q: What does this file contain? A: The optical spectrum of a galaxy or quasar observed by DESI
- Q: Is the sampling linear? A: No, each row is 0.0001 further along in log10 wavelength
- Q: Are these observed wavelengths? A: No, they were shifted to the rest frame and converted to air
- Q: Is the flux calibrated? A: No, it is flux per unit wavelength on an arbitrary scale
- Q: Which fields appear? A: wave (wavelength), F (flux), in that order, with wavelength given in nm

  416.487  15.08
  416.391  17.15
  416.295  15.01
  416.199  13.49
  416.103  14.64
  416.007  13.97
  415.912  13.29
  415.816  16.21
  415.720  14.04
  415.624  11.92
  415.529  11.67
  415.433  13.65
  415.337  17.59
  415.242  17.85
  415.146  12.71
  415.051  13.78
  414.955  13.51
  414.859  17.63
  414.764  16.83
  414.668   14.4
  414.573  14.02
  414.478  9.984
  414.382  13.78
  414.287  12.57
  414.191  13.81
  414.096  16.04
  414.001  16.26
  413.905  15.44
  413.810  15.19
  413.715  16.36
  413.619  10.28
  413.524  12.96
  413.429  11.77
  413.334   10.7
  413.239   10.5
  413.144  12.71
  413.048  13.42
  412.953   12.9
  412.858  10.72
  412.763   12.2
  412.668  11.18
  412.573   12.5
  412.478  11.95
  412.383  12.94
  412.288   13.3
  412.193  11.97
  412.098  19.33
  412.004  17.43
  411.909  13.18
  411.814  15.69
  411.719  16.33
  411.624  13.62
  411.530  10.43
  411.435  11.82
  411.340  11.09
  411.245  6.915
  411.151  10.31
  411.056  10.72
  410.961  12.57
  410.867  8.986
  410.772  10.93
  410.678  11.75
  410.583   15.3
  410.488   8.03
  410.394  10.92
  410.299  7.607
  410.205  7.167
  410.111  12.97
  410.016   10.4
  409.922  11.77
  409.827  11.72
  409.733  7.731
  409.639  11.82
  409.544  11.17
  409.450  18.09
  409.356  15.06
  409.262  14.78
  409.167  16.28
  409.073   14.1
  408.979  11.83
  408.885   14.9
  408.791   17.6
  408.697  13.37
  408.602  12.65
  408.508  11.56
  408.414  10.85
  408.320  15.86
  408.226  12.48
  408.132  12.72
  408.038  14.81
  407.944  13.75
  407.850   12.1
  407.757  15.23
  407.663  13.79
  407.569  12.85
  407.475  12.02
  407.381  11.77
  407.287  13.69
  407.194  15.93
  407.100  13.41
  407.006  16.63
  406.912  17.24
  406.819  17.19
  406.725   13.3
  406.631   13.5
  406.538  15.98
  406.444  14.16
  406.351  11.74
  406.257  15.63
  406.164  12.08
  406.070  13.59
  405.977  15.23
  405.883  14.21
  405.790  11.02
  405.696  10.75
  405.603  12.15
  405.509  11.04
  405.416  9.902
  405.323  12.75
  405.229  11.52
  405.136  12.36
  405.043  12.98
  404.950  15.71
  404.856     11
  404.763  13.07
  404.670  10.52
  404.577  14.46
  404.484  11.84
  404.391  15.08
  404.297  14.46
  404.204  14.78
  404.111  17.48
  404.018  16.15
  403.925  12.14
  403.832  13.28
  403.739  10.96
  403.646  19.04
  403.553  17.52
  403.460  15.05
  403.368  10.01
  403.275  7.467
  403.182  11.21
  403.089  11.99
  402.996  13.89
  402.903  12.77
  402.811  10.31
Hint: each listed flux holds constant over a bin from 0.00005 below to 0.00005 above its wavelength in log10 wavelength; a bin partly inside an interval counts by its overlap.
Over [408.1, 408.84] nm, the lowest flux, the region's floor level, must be 10.85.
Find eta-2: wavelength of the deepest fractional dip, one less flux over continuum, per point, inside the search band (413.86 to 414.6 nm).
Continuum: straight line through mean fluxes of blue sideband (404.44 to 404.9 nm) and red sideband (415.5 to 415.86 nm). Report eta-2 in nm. 414.478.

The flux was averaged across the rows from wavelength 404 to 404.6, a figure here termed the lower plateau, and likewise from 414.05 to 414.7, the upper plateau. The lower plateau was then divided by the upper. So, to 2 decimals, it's 1.10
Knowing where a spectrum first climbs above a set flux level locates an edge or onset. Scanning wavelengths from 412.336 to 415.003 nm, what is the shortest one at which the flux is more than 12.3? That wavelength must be 412.383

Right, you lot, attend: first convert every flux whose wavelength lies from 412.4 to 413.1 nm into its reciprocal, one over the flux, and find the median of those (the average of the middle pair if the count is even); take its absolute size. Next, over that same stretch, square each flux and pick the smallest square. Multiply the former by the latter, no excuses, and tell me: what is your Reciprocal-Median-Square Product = 9.4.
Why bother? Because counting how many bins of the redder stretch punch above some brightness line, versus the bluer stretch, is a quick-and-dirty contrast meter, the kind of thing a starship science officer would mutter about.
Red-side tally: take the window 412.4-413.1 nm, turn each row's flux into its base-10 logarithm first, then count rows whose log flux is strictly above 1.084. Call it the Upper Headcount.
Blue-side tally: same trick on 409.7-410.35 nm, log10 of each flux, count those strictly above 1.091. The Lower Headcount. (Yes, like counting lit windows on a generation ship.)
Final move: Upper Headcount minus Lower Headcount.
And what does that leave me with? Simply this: 3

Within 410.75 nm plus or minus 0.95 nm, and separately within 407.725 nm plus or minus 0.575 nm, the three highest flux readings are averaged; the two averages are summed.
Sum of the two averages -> 29.3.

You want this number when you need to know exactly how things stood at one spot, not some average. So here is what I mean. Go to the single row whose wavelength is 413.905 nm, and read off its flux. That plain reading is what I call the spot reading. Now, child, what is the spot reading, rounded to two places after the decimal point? 15.44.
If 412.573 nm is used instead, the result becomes 12.50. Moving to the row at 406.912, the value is 17.24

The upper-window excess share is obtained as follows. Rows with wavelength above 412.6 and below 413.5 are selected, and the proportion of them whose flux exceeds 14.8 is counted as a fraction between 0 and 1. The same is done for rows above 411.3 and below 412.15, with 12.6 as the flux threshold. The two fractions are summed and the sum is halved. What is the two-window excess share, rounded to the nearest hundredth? 0.33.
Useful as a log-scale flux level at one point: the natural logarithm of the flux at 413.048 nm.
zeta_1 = 2.60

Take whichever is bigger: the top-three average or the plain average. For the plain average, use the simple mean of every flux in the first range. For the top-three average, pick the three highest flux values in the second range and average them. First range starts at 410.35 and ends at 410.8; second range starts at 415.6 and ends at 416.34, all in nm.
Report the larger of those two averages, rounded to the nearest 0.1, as 15.3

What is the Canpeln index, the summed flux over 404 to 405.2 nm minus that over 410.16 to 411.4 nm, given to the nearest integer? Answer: 48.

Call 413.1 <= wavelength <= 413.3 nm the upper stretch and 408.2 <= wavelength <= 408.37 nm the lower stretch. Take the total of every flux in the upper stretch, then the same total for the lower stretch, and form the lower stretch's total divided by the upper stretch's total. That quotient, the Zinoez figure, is 1.2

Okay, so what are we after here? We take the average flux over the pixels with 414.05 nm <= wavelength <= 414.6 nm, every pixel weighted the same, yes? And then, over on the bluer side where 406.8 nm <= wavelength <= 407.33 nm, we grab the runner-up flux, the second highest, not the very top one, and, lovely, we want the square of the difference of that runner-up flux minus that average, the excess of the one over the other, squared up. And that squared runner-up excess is 15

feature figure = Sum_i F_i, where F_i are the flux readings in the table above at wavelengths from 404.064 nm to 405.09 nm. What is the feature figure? 151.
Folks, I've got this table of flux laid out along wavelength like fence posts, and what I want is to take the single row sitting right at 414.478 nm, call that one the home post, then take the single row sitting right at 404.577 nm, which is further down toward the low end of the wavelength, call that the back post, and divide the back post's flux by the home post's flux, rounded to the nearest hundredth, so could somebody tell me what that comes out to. 1.45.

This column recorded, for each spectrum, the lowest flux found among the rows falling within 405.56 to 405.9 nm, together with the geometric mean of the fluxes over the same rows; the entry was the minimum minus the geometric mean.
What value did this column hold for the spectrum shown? -1.2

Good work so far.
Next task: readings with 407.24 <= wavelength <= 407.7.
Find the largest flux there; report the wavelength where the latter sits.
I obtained 407.663 nm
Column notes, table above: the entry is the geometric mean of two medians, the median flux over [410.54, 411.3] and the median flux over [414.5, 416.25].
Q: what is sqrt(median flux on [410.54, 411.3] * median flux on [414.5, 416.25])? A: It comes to 12.3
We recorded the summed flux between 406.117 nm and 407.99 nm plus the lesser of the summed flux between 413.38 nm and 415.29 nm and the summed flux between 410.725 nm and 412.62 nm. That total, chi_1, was 534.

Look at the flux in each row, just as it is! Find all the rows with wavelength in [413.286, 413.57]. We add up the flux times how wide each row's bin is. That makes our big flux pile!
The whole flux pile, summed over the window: 3.4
